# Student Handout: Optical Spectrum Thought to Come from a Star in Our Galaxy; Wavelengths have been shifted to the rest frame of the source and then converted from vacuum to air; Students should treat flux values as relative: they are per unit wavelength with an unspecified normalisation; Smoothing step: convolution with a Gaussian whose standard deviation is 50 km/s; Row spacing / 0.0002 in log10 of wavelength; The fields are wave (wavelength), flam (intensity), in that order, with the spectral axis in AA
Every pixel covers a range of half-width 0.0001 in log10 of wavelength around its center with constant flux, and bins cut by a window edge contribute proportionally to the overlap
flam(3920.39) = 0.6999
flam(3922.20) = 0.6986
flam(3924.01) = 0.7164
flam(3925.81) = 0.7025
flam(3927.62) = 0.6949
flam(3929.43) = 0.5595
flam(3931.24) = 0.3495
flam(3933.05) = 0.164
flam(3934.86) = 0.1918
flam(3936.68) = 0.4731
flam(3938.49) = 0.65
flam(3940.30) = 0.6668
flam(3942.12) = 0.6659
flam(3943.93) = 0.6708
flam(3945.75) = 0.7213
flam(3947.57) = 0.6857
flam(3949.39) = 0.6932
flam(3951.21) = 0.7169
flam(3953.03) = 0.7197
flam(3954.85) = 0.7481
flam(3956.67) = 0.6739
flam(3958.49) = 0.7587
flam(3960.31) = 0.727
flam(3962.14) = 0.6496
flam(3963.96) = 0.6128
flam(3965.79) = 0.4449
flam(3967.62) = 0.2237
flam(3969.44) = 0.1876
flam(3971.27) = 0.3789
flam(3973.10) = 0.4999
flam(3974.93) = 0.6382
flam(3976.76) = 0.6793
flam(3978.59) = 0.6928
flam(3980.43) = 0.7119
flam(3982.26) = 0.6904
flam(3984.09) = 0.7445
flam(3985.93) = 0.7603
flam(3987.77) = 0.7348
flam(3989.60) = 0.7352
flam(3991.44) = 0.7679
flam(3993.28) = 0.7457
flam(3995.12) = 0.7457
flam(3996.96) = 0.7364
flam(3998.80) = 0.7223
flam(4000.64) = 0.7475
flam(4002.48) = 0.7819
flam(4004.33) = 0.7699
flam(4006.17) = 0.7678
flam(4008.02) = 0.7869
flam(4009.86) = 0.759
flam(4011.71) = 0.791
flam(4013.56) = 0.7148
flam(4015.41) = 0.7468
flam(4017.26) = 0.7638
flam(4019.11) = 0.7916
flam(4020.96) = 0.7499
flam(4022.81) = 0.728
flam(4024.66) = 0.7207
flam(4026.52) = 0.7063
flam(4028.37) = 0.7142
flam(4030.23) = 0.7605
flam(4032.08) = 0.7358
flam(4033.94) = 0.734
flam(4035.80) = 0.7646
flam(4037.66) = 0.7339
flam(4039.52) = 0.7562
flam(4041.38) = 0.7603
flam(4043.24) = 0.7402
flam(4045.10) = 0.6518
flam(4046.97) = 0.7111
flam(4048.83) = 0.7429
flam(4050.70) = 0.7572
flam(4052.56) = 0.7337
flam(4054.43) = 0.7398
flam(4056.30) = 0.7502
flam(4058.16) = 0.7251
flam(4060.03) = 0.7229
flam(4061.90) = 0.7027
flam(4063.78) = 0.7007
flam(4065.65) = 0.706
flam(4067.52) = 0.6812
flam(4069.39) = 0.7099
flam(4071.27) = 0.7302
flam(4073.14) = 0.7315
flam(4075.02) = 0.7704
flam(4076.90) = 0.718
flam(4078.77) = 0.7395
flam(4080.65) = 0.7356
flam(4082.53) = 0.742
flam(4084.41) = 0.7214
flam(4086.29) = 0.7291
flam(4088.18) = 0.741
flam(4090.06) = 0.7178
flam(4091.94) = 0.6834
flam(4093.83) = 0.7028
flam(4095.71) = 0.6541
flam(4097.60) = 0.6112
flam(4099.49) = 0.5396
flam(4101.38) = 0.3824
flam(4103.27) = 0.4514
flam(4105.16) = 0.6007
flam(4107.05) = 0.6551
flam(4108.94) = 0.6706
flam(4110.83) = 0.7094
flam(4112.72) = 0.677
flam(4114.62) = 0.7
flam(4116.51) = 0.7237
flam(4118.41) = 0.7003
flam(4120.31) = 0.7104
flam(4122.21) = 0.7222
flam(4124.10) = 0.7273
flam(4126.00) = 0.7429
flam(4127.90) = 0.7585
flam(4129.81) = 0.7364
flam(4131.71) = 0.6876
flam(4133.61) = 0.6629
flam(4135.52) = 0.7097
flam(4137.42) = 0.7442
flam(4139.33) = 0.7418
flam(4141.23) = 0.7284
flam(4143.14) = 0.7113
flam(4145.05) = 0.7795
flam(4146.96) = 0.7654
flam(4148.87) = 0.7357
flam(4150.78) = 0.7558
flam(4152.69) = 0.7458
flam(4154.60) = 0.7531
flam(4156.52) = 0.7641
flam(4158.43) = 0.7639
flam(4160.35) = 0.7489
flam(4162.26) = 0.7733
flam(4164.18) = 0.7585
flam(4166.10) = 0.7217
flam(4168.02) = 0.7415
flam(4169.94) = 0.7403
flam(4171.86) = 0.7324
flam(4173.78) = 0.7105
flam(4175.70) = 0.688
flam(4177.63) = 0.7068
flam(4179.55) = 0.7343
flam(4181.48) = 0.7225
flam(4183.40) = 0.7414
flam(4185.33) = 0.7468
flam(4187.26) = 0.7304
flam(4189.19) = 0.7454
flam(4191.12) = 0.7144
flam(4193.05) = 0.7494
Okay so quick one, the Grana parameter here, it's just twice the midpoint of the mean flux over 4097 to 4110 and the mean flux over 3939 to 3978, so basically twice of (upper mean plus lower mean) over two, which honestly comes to 1.17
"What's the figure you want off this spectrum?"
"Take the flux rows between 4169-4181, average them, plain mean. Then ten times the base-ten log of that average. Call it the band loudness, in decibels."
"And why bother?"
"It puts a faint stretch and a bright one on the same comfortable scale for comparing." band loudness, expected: -1.43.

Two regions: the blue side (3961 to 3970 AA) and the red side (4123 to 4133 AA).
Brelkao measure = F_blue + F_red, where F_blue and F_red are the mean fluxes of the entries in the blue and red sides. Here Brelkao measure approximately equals 1.2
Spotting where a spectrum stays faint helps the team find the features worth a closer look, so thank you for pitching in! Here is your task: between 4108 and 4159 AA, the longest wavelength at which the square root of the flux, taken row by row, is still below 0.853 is 4143.14 AA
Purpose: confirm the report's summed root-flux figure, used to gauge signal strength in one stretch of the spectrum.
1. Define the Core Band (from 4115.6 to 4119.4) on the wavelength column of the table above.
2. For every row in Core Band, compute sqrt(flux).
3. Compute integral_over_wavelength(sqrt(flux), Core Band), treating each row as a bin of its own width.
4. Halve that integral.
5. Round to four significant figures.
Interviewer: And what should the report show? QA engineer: 1.600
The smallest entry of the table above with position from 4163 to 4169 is 0.7217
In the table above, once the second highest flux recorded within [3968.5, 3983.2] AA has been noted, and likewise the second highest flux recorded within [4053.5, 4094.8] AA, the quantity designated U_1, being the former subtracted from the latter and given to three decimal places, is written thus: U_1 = 0.057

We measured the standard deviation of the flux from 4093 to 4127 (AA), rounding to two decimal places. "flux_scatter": 0.10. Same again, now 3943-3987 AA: 0.16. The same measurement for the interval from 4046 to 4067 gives 0.02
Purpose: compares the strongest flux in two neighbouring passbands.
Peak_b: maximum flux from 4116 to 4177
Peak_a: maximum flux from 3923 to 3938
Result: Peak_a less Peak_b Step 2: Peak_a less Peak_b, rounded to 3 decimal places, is -0.063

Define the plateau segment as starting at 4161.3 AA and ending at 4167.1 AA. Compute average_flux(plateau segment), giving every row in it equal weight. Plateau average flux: 0.751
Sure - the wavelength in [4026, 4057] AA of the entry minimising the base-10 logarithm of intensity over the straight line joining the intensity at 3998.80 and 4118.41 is 4045.10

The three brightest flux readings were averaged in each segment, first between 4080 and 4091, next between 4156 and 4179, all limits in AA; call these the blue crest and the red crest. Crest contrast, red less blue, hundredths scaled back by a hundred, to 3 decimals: 0.028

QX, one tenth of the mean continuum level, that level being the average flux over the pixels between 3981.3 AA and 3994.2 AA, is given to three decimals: 0.074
